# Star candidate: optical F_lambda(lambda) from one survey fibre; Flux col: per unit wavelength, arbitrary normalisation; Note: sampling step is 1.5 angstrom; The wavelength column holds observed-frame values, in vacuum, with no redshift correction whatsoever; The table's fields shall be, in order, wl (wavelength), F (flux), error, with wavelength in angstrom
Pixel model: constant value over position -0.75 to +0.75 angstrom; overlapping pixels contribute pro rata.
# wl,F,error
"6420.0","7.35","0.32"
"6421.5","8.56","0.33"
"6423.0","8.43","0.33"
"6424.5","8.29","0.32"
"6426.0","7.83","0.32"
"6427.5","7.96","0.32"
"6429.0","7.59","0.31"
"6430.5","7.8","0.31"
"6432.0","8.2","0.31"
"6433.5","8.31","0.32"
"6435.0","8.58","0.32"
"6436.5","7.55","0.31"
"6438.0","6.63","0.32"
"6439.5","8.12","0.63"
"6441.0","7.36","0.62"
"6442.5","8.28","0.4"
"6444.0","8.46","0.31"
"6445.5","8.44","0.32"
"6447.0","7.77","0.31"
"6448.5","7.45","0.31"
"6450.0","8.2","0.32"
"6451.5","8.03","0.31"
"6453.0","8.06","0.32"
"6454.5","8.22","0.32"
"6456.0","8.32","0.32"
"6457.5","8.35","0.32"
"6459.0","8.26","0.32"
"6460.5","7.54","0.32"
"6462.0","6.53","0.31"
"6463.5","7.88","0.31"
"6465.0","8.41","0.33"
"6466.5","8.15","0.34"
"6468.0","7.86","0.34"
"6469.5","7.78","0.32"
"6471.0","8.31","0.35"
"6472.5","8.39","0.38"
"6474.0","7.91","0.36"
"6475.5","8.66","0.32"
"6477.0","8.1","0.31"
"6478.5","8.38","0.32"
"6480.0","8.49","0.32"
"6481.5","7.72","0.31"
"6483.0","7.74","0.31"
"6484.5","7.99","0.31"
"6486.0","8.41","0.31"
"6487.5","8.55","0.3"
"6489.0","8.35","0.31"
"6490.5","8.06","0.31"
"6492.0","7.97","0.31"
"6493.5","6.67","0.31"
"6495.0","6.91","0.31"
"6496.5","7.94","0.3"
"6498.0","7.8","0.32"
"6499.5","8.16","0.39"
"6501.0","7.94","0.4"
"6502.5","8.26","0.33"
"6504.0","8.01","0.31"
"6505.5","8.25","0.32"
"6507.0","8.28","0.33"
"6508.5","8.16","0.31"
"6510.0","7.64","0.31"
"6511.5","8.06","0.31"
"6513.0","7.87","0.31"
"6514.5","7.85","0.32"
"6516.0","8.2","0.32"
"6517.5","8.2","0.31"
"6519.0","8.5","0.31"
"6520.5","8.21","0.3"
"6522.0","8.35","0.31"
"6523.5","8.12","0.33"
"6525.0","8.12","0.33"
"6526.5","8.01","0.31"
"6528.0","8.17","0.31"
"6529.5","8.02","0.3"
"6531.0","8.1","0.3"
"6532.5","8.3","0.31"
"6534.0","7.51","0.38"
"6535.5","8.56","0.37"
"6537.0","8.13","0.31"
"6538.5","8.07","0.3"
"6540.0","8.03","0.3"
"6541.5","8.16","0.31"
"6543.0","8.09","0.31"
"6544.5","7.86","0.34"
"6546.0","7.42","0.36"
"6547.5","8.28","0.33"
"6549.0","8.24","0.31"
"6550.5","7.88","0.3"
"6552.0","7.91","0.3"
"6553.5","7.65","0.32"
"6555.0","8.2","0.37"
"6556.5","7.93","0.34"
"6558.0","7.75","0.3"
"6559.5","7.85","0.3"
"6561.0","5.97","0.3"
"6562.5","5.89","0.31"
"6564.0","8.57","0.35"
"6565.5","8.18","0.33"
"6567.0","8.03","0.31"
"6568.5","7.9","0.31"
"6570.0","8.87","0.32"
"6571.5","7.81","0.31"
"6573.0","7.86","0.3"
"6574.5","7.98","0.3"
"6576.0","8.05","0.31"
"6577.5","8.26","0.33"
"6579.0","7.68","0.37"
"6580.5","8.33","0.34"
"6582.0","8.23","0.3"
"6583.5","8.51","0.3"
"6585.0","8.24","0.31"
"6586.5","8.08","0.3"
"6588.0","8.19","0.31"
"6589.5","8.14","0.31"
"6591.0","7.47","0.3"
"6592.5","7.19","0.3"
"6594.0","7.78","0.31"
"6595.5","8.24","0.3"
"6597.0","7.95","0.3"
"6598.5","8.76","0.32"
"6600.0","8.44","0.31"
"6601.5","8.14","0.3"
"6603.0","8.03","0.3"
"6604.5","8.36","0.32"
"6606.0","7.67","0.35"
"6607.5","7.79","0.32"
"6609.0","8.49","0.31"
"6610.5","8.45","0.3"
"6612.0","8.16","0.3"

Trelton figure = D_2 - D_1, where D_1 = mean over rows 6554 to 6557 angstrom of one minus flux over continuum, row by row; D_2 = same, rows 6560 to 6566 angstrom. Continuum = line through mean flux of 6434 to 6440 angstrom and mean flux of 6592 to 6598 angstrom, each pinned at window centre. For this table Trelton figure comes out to 0.12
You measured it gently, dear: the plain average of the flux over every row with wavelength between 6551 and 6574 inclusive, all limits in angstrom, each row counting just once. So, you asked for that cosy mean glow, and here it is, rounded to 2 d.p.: 7.76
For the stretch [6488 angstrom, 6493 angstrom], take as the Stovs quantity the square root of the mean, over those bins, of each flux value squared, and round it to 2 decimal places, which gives 8.13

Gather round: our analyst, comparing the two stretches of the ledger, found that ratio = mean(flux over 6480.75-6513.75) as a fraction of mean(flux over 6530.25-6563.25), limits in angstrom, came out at 1.02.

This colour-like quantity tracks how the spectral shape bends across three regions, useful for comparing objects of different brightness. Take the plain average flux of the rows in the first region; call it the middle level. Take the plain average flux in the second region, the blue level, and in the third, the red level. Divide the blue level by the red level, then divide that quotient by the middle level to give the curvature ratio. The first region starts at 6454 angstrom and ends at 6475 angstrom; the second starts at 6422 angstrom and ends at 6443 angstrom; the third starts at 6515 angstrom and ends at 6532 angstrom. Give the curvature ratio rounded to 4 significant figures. 0.1212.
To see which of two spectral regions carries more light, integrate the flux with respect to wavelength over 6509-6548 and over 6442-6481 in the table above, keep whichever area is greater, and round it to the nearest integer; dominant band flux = 315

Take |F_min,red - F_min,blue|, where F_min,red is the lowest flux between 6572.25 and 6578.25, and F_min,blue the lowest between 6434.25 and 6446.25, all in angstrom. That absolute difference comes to 1.2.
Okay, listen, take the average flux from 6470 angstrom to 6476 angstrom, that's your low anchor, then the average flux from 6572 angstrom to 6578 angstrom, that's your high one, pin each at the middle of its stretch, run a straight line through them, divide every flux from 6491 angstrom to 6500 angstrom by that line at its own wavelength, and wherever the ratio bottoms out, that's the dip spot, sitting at 6493.5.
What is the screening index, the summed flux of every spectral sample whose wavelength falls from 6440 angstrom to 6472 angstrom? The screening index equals 168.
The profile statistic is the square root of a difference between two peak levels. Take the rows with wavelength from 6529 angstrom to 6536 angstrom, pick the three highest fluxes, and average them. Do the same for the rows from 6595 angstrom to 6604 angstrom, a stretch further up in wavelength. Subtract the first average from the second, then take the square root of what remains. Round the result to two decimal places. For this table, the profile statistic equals 0.40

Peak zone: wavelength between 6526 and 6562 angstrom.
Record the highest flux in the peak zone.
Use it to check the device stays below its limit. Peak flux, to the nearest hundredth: 8.56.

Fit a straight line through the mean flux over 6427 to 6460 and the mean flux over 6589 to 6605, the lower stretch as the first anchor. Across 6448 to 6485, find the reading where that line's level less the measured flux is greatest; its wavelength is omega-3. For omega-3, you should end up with 6462.0 angstrom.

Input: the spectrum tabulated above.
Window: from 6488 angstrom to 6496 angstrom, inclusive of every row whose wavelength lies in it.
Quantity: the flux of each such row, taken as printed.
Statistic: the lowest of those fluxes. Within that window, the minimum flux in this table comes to 6.67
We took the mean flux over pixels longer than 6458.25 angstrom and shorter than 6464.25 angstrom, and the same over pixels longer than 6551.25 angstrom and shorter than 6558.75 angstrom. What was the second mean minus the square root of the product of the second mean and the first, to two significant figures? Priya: 0.17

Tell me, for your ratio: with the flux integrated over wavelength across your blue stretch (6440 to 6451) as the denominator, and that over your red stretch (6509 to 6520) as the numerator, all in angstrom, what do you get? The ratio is 1.01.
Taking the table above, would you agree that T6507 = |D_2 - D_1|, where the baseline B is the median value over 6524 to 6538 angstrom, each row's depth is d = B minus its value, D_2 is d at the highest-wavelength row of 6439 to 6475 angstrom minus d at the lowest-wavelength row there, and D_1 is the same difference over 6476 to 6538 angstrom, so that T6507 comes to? 0.24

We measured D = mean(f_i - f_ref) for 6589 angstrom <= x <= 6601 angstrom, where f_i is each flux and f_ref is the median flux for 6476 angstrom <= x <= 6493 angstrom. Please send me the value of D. -0.10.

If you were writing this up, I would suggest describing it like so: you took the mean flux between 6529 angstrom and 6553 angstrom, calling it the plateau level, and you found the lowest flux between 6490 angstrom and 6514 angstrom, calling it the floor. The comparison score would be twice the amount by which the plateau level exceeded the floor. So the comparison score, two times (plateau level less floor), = 2.7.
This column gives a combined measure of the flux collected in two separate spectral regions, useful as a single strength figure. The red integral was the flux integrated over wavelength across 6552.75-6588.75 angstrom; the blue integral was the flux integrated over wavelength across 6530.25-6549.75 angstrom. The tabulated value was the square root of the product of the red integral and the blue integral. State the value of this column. 212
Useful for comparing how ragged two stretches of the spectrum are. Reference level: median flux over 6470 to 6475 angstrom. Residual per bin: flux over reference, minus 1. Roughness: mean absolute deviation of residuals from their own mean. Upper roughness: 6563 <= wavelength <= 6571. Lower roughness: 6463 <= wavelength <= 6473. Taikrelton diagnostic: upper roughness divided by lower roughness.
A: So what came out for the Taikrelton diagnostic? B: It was 1.4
